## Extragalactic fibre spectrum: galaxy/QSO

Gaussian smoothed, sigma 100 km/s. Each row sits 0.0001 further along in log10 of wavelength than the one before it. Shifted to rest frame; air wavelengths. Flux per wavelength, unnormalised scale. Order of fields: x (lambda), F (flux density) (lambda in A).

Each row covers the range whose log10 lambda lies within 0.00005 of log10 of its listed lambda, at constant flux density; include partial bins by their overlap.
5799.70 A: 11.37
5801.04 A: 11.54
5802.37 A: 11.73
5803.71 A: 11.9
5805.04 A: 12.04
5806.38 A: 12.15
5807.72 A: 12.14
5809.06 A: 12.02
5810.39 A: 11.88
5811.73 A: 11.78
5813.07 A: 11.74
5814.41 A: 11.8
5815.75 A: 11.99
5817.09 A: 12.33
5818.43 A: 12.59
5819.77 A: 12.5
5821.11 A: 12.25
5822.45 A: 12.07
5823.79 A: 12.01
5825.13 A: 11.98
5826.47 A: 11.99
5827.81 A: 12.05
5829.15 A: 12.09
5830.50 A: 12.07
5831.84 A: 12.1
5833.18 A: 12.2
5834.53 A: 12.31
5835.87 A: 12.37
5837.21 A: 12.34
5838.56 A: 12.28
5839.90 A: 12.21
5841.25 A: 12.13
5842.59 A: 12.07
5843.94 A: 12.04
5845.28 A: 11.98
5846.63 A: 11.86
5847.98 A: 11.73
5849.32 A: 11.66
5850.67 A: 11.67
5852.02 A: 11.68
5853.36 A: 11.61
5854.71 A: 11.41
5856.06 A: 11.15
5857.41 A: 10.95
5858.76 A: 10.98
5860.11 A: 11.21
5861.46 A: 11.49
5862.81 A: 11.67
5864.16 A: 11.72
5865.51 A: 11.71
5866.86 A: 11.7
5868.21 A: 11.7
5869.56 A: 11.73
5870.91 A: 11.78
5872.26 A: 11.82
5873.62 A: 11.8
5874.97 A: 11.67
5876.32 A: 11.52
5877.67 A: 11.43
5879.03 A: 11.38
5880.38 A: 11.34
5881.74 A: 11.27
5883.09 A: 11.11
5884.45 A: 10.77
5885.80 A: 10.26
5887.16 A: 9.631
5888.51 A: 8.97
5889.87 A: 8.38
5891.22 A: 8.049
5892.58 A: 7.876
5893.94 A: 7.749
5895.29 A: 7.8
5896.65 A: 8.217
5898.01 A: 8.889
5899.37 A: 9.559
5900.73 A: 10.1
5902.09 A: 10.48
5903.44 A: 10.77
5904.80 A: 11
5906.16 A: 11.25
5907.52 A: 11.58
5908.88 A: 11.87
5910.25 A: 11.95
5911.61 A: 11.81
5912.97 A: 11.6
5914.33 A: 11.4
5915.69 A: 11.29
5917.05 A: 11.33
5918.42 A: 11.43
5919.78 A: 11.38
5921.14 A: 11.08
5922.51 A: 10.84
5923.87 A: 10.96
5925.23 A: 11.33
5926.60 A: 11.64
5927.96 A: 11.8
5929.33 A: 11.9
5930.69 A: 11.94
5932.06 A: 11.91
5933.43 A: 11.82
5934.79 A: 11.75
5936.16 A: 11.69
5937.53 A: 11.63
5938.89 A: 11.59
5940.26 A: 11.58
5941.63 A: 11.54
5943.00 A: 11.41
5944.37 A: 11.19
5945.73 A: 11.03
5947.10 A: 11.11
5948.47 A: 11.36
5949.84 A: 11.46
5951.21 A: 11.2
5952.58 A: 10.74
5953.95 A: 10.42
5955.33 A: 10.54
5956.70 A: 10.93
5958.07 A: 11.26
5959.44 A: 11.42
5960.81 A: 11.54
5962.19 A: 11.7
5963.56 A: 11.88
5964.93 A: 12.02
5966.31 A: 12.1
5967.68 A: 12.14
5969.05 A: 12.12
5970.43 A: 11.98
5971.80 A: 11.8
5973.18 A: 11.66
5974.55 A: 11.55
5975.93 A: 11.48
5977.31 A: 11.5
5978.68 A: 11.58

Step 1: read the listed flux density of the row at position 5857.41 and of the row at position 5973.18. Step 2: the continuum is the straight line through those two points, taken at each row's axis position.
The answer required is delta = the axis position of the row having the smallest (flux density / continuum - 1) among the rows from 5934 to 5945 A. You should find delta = 5944.37 A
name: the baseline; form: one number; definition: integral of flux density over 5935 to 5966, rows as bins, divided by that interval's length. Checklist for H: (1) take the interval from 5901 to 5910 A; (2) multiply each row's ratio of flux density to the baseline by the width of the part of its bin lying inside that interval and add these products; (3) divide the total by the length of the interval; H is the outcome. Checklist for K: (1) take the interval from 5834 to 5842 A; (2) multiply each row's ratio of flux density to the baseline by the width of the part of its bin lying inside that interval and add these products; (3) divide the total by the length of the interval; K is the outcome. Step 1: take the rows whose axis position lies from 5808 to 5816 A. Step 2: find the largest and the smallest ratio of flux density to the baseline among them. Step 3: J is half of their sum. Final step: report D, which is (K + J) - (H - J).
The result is 2.19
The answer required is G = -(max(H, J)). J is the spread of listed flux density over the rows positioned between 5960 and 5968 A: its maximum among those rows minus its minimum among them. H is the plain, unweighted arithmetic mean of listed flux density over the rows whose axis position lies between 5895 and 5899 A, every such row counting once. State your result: -8.30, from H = 8.30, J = 0.60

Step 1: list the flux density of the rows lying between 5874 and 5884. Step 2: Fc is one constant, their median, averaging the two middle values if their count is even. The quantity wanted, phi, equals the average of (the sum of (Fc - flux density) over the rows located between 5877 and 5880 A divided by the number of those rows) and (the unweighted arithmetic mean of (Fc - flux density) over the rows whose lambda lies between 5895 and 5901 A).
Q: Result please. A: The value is 1.2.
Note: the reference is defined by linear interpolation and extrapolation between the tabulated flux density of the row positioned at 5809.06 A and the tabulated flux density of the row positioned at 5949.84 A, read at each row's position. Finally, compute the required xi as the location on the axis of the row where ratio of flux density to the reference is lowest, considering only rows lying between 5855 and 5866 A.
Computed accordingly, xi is 5857.41 A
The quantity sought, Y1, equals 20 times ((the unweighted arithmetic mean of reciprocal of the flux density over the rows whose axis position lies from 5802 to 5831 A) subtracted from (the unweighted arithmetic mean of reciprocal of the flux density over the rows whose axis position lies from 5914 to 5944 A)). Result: 0.08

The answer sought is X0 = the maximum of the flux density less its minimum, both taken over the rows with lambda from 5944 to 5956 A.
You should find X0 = 1.0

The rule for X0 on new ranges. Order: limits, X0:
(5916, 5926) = 0.6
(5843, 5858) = 1.1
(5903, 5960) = 1.5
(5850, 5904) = 4.1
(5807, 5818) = 0.6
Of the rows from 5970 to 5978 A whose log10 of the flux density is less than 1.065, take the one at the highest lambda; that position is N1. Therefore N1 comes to 5977.31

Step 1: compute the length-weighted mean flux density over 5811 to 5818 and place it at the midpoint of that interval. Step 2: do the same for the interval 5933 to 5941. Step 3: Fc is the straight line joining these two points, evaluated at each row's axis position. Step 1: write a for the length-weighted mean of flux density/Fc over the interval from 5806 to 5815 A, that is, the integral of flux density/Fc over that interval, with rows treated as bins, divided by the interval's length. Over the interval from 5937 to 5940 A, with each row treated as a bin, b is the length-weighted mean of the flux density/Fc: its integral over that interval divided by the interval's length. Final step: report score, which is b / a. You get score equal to 1.00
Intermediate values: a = 1.00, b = 1.00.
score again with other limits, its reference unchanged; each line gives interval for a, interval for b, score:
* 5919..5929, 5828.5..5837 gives 1.06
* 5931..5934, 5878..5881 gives 0.95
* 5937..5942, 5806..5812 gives 1.01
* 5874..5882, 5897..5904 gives 0.86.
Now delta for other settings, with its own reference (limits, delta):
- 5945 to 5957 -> 5953.95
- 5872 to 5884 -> 5883.09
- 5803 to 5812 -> 5811.73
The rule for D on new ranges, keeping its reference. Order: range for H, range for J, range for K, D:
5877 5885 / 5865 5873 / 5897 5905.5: 1.97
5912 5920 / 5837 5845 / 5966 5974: 2.20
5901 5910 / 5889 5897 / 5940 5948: 1.44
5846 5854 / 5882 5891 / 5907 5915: 1.72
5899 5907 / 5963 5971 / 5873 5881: 2.20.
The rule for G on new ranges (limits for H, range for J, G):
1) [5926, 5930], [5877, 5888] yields -11.78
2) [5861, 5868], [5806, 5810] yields -11.66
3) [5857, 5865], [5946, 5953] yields -11.34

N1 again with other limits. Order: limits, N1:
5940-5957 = 5956.70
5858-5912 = 5907.52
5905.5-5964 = 5960.81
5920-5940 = 5938.89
